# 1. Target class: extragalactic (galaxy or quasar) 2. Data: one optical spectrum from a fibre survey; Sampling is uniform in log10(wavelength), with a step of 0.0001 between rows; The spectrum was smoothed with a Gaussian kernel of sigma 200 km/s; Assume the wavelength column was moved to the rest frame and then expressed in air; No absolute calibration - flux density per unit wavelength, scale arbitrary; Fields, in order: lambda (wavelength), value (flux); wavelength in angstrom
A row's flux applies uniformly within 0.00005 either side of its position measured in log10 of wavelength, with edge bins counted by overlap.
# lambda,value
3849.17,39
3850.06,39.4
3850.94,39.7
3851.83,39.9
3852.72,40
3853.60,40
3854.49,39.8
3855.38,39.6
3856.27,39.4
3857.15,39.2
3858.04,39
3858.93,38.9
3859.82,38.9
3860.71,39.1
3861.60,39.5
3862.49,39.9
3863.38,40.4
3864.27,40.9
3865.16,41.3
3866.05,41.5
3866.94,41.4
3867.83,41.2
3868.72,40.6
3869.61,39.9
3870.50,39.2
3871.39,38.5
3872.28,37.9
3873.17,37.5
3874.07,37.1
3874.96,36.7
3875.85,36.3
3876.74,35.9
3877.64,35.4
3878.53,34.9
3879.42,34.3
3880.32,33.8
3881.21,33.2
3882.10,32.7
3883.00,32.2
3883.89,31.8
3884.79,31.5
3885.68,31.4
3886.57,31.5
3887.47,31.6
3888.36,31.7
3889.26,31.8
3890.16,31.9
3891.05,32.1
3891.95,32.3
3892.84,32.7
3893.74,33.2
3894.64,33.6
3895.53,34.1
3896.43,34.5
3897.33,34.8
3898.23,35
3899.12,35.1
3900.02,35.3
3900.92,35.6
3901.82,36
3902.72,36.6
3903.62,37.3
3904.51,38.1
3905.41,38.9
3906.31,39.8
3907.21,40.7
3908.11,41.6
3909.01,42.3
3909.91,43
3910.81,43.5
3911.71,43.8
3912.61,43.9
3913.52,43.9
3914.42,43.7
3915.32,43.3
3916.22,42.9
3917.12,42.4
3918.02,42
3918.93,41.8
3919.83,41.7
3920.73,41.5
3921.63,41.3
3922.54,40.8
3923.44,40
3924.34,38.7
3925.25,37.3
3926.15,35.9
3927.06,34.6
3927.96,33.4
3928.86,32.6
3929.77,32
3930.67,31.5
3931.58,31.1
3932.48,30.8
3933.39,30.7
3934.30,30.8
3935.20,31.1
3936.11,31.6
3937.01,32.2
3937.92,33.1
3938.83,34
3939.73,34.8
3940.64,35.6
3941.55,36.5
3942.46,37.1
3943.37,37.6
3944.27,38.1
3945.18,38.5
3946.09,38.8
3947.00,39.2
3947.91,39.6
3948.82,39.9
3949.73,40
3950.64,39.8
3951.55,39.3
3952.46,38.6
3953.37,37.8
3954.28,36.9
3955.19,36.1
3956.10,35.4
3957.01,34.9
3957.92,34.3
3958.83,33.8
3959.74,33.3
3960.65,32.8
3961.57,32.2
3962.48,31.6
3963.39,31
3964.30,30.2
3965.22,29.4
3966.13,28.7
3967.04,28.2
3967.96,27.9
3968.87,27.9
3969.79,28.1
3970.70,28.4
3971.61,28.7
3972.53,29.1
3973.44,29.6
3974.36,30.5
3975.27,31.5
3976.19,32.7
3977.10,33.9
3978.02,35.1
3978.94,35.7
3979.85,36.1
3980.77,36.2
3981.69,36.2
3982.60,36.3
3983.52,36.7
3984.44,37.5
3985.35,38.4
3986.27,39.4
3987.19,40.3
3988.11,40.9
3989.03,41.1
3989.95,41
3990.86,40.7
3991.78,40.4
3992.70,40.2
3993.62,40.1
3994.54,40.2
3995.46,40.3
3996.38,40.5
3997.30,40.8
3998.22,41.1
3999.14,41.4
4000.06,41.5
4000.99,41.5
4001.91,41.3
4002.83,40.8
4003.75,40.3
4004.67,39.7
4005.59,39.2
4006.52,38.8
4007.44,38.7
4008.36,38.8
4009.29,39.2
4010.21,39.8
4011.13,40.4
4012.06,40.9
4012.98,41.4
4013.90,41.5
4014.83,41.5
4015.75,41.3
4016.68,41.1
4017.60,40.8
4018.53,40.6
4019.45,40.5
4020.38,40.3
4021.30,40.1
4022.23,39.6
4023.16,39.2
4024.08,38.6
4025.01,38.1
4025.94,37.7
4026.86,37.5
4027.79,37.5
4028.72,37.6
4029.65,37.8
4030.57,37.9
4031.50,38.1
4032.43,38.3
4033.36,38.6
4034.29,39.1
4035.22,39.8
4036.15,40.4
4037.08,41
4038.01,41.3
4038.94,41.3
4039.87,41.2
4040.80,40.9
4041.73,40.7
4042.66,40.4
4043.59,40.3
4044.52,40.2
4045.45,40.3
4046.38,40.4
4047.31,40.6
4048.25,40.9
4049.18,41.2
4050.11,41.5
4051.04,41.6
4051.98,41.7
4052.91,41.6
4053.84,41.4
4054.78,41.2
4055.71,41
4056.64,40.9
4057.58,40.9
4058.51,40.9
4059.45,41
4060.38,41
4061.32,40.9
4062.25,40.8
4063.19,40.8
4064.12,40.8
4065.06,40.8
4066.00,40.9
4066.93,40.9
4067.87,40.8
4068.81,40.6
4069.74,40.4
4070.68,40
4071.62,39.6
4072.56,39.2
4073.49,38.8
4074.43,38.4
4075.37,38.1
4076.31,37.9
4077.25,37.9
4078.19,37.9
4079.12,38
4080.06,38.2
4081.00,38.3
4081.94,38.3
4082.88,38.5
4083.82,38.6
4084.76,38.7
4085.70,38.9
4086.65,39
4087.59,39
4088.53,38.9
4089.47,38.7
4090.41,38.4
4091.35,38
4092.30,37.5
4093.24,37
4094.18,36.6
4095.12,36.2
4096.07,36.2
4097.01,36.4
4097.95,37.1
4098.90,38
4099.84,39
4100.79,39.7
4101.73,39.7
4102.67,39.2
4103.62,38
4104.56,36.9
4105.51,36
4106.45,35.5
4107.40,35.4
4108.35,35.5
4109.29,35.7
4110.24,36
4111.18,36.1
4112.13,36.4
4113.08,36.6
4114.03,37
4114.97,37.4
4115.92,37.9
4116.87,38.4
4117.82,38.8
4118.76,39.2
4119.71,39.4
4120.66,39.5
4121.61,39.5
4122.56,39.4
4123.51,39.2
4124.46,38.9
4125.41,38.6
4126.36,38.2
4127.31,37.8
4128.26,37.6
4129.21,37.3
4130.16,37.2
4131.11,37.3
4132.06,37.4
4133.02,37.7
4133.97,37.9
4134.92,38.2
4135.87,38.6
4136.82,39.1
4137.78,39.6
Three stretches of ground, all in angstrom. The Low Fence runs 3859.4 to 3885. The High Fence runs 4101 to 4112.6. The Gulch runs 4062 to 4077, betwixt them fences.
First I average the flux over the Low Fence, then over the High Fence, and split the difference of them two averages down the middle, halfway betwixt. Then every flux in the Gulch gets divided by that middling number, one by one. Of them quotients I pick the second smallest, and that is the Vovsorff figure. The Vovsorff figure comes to 1.03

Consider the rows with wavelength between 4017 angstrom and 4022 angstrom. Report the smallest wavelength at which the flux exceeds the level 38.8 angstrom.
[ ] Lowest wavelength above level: 4017.60 angstrom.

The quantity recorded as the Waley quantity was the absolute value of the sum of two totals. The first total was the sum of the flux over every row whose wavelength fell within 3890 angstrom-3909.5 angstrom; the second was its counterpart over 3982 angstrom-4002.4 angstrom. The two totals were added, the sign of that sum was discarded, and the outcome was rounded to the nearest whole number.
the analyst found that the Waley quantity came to 1673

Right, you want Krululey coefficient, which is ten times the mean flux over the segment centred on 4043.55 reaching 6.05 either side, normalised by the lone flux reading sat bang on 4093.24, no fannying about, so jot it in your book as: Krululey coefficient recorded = 11.0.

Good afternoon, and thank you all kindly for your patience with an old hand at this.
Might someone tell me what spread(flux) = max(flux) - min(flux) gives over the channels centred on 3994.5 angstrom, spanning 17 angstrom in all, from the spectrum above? 2.1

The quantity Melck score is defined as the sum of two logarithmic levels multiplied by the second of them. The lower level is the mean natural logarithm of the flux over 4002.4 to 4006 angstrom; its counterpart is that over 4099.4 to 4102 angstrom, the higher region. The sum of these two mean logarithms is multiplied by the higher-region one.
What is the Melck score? 27.1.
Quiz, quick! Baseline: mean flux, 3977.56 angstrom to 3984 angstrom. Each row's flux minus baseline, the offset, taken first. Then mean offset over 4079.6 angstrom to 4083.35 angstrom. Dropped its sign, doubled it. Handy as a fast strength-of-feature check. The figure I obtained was 4.6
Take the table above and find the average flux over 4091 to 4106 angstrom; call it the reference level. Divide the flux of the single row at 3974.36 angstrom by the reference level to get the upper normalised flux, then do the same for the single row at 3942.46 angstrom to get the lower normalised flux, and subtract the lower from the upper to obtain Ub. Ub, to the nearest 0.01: -0.18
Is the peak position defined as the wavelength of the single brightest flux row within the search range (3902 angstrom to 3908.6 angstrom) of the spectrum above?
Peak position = 3908.11 angstrom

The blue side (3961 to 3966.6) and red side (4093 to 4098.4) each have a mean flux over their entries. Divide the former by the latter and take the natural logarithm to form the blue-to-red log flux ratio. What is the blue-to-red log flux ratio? -0.18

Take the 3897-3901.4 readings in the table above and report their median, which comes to 35.1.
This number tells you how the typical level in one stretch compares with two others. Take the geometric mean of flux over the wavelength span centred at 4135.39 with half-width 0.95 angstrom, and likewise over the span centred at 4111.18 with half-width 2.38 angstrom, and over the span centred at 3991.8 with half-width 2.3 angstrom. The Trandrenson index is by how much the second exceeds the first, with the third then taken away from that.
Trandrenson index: -43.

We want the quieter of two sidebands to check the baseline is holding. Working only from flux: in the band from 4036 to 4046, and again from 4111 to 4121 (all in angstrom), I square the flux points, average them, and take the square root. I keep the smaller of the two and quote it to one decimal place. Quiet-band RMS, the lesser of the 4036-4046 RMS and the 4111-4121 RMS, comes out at 37.9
